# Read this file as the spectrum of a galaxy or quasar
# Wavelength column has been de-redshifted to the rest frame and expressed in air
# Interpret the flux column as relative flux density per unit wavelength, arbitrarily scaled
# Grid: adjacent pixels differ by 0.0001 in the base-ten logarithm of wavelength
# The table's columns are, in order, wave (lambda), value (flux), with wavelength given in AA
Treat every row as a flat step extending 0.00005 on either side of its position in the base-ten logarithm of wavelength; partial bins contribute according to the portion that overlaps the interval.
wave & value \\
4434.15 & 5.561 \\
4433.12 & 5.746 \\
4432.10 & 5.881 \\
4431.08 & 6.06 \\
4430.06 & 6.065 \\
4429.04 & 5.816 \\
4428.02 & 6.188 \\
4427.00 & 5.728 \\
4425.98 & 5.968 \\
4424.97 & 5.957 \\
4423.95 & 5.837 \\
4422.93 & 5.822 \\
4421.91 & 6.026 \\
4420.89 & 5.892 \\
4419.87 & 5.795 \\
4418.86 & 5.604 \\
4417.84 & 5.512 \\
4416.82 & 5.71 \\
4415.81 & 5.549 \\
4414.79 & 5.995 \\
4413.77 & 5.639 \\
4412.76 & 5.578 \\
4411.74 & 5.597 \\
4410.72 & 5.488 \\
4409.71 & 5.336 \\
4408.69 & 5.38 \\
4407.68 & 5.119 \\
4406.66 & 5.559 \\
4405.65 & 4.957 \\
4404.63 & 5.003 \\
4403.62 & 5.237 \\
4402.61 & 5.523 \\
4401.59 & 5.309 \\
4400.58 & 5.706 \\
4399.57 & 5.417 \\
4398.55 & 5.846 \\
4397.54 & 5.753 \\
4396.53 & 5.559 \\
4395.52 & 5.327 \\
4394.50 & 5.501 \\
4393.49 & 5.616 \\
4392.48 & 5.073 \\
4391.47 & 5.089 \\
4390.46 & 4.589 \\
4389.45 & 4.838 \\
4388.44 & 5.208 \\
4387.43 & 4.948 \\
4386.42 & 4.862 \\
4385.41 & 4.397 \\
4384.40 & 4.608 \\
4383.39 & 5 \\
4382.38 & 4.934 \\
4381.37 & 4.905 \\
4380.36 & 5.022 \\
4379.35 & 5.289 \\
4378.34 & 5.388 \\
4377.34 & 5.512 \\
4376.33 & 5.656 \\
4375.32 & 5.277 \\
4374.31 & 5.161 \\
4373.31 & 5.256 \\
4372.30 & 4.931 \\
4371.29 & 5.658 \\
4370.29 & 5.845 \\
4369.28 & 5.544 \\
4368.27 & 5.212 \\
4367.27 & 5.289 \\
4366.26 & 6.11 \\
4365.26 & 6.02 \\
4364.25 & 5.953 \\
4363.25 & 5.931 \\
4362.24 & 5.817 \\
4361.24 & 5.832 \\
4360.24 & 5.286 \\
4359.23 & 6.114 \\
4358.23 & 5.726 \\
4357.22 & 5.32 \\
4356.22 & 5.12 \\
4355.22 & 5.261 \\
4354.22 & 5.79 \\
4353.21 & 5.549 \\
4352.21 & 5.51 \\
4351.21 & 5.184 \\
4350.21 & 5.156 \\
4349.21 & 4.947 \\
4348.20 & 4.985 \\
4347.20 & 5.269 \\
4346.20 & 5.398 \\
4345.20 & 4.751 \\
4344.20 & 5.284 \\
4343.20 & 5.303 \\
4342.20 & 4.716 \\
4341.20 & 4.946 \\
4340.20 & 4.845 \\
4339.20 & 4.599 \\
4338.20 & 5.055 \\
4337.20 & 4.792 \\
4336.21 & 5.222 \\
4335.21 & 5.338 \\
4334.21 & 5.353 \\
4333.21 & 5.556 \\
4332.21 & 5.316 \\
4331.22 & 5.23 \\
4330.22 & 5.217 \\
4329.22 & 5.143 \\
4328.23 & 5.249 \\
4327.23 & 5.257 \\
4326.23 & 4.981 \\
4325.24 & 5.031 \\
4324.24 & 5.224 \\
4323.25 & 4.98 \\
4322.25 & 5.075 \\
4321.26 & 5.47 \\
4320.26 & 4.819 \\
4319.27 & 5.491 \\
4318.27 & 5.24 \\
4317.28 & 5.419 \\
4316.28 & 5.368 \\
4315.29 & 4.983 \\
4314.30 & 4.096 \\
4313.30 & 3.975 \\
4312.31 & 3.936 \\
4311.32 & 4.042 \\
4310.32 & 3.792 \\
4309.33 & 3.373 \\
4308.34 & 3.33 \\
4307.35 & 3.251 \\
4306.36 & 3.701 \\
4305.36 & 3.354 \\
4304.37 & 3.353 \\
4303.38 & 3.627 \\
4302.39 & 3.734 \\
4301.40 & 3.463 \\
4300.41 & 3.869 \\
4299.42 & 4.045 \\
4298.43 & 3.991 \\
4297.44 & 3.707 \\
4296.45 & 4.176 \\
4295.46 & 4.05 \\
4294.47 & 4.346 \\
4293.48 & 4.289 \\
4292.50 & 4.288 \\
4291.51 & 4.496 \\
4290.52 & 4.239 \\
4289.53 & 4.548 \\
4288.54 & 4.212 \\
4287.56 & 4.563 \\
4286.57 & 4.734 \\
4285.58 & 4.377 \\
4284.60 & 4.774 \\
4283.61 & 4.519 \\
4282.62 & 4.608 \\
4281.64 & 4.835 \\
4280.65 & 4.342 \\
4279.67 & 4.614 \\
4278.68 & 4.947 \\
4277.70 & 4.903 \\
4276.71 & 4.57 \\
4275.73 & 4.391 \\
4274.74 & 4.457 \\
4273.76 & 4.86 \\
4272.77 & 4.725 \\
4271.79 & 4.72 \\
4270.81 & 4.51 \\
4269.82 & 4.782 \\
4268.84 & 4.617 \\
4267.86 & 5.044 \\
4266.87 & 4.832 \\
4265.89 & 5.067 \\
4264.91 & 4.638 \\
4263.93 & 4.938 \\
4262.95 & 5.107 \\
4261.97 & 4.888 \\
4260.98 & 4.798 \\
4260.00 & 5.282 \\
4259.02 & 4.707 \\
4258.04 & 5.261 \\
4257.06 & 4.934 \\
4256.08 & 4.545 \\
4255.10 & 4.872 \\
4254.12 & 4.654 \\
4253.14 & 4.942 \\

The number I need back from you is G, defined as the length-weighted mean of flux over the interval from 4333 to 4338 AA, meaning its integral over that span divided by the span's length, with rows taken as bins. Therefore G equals 5.2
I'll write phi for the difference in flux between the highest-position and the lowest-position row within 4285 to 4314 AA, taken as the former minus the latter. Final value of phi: -0.4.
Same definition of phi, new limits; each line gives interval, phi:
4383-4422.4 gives 1.0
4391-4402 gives 0.2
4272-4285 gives 0.0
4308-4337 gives 1.9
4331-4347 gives 0.2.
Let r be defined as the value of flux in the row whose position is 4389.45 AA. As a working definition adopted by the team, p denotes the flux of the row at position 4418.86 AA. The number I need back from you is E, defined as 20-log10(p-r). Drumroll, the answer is 20.1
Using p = 5.604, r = 4.838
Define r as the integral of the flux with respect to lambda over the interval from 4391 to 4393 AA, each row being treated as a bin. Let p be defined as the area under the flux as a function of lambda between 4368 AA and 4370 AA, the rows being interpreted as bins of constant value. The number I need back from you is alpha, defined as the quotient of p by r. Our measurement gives 1.07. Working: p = 10.9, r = 10.2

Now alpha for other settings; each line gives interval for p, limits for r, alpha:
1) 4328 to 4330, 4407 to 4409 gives 0.99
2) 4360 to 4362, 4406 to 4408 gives 1.06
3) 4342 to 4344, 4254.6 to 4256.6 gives 1.08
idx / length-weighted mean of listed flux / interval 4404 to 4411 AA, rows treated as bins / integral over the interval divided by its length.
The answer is 5.26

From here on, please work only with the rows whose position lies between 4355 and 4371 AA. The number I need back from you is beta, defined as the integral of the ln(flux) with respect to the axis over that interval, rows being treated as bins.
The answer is 27.7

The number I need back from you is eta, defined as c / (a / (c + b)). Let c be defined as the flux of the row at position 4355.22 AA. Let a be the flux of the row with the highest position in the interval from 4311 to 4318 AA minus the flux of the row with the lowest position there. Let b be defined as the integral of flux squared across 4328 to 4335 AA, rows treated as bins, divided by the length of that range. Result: 127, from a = 1.38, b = 28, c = 5.261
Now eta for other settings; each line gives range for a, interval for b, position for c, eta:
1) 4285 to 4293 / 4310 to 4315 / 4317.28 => -1314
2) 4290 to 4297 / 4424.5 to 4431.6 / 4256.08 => -2903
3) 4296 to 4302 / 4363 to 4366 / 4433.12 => -335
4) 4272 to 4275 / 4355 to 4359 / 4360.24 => -685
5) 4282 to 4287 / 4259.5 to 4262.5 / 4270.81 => 1053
